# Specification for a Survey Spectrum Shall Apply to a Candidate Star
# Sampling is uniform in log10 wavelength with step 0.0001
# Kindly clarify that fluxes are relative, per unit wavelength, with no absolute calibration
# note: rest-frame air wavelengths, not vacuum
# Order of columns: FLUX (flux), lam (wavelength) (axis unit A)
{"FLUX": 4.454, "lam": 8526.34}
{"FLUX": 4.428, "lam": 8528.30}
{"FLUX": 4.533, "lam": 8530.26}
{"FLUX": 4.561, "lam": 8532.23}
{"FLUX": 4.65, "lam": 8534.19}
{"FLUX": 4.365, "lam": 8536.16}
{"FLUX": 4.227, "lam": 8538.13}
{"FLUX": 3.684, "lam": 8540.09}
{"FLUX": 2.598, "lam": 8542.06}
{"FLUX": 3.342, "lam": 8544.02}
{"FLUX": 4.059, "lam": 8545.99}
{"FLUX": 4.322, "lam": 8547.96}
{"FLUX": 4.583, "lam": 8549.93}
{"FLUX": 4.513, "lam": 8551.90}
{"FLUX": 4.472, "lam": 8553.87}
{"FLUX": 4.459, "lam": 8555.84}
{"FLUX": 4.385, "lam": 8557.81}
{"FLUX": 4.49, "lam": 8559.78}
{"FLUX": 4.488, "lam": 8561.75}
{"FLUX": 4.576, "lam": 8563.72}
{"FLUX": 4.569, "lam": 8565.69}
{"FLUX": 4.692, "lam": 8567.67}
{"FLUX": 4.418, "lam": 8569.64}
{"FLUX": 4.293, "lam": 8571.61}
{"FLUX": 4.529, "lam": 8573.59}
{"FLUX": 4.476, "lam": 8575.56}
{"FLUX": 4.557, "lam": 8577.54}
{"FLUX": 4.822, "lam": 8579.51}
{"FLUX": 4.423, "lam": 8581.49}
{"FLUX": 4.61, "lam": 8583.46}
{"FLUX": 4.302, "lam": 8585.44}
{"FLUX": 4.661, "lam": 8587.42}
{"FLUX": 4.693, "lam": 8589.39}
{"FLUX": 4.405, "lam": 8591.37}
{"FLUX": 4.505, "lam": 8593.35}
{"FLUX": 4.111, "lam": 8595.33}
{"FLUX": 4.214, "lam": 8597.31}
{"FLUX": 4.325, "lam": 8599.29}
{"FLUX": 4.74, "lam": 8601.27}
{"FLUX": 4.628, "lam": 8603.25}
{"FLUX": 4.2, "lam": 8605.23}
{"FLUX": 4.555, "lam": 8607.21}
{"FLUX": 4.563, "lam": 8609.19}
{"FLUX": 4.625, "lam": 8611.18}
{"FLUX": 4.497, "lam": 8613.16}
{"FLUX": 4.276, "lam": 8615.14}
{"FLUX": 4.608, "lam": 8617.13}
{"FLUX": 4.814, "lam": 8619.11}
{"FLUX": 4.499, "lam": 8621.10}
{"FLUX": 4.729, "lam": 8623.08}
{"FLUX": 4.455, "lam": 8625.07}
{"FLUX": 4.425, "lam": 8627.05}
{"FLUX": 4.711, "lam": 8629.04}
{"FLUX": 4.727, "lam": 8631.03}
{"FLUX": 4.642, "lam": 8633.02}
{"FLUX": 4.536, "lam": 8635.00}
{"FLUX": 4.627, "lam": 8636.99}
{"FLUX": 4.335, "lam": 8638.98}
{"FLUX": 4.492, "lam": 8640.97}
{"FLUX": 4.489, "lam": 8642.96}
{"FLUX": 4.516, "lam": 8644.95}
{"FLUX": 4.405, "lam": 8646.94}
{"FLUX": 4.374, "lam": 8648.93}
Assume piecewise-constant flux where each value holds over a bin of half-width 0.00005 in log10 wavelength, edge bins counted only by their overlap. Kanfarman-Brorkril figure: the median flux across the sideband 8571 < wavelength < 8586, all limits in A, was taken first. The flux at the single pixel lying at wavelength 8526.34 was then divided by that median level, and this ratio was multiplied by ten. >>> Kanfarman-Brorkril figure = 9.9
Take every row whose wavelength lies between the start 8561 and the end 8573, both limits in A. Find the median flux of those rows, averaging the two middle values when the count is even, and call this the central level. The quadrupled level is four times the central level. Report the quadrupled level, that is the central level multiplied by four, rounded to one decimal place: 18.1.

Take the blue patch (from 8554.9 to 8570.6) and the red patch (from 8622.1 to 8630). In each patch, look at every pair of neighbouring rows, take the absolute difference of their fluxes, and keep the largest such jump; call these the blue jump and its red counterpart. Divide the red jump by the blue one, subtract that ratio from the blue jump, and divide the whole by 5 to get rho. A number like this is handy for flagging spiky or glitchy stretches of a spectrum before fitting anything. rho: -0.15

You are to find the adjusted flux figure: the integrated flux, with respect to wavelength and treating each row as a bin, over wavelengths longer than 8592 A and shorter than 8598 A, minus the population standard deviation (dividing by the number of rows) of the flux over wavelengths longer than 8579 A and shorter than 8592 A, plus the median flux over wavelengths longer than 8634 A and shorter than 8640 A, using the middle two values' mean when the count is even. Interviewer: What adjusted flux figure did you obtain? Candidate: 30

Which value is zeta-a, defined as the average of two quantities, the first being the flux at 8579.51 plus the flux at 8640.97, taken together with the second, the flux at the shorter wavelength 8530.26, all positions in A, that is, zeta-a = 6.92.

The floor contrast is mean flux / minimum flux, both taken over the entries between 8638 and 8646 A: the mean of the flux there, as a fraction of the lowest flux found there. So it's 1.03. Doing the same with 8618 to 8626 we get 1.04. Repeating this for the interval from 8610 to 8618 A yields 1.05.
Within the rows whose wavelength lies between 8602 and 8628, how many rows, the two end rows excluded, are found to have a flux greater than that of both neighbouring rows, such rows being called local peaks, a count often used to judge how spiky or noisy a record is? 3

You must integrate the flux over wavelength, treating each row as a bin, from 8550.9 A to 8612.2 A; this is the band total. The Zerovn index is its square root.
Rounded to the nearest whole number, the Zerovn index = 17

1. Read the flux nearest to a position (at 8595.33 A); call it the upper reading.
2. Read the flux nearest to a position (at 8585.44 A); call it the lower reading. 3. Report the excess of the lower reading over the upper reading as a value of 0.191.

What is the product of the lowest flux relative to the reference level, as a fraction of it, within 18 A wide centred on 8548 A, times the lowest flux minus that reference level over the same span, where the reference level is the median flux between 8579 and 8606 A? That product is -1.09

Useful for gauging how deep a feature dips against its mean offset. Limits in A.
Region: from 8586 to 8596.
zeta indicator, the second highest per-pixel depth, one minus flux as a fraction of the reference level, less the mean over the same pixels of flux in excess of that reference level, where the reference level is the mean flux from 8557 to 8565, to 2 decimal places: 0.03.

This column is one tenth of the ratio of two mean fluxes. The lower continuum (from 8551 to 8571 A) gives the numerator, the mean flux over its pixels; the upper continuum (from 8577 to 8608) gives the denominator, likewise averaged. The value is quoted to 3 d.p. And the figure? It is 0.100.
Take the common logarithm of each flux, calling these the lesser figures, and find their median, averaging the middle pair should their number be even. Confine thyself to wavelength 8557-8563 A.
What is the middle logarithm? 0.65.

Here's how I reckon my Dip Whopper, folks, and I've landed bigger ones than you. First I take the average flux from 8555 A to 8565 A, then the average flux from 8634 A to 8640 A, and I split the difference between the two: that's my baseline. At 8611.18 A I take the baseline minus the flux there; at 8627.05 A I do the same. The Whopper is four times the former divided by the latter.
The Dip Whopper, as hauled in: -8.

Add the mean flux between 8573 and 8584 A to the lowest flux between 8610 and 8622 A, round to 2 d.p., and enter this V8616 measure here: 8.85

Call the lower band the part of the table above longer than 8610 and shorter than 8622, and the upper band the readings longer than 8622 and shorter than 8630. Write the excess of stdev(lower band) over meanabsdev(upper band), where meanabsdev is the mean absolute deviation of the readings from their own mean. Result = 0.0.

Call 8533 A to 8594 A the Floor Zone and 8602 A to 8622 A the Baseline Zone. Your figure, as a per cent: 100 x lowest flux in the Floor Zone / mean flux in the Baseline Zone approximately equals 57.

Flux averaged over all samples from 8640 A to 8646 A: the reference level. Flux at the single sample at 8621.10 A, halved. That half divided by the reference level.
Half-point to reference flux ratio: 0.500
